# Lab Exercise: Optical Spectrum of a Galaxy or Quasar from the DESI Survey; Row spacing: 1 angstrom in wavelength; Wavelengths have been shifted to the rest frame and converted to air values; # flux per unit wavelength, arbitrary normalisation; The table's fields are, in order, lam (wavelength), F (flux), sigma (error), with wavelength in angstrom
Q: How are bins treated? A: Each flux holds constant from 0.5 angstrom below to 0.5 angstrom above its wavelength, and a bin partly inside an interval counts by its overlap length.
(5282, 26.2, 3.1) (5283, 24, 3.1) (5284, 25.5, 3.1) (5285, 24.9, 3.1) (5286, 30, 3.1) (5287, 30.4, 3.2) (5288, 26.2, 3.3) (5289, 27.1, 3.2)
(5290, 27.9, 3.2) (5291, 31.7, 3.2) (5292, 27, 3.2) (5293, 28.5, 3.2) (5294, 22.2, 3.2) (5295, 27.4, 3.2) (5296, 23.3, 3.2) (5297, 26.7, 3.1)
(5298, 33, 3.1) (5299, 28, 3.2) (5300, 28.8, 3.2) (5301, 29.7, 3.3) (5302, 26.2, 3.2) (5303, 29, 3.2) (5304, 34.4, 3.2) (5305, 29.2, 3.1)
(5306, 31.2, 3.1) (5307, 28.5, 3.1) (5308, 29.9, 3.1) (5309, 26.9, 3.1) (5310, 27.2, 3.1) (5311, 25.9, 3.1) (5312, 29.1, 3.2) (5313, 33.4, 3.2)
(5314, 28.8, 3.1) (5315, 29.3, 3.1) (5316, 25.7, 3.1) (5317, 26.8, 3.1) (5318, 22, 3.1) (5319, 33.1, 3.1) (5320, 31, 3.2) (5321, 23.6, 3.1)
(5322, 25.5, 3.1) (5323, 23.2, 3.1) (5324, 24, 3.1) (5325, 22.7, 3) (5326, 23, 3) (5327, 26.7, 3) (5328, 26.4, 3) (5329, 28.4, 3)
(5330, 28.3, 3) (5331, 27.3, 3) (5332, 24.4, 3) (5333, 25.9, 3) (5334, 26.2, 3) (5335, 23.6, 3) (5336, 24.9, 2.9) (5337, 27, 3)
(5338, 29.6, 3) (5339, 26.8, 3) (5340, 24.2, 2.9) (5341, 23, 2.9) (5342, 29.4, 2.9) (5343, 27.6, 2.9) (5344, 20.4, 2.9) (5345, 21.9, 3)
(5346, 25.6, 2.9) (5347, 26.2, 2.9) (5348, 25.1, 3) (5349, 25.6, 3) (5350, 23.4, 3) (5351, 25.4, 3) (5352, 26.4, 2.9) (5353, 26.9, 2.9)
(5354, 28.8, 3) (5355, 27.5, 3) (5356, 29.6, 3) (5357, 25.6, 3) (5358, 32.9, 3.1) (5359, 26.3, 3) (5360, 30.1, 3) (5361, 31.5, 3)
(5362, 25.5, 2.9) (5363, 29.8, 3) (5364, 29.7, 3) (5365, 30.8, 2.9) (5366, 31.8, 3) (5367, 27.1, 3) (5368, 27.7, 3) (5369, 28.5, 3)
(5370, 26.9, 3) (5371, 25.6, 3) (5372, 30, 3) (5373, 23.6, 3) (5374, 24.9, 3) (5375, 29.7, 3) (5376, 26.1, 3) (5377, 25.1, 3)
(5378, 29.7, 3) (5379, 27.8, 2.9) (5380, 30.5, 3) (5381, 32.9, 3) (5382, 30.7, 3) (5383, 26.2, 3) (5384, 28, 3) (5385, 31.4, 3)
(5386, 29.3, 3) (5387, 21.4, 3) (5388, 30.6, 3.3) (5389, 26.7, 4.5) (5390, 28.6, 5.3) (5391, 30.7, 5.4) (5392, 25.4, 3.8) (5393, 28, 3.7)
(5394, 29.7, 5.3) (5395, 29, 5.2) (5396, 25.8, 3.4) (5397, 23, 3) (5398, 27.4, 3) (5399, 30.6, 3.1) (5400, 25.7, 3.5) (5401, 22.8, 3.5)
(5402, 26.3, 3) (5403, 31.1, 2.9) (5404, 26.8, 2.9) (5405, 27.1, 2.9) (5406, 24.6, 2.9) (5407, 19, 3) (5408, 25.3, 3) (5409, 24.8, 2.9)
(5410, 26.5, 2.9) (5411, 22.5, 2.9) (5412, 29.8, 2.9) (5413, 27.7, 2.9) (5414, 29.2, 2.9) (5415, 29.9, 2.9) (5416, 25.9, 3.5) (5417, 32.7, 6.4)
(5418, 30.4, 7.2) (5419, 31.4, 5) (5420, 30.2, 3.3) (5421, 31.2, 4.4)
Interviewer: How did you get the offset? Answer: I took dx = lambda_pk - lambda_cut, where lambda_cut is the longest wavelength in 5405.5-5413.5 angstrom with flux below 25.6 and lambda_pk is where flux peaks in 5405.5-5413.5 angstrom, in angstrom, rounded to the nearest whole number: 1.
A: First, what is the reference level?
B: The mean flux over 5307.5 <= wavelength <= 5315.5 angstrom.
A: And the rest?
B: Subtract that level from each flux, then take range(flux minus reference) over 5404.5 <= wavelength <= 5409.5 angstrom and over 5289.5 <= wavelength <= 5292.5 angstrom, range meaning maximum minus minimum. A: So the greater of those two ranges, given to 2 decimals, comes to 8.10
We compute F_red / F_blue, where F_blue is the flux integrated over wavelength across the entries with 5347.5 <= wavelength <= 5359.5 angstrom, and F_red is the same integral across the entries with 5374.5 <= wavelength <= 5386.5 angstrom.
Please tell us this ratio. 1.07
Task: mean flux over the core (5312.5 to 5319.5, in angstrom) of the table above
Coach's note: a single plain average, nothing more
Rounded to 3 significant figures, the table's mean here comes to 28.4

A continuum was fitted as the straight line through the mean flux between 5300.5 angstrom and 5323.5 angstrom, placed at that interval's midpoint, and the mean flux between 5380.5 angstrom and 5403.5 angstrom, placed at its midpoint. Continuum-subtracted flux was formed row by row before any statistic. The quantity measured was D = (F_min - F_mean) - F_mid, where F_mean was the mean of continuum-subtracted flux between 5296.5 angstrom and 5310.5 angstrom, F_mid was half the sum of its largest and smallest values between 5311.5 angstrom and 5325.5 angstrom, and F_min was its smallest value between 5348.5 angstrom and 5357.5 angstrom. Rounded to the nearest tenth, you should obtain -5.1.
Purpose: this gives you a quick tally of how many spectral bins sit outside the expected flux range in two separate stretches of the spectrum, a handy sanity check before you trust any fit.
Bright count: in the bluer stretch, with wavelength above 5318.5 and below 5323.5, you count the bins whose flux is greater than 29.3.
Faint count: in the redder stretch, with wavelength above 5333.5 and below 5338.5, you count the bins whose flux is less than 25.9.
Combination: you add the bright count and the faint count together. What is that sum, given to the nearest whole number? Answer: 4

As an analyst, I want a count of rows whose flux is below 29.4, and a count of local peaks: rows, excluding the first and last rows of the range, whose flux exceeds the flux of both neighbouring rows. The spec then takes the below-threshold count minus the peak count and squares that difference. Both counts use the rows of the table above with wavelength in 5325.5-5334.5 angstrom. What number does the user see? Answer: 49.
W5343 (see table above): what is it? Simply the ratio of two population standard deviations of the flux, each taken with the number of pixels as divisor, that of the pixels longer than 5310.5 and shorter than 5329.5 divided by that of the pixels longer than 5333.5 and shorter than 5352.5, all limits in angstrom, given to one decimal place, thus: 1.5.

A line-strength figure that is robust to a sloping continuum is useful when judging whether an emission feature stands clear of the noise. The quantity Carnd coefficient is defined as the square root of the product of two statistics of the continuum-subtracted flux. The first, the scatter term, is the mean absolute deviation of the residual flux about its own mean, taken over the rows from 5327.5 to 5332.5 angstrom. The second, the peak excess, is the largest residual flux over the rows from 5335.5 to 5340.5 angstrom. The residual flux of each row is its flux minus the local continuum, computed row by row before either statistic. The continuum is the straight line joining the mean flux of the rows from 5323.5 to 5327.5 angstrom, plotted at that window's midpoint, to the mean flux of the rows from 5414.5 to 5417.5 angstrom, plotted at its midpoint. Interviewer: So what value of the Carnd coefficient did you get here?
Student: 2.4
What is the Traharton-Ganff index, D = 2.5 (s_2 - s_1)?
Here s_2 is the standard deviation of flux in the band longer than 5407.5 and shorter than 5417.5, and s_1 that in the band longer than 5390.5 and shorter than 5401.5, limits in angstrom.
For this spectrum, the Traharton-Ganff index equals 0.5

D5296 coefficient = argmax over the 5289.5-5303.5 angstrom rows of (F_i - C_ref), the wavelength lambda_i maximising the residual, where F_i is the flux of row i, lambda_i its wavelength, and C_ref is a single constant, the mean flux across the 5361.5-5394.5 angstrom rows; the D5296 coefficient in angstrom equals 5298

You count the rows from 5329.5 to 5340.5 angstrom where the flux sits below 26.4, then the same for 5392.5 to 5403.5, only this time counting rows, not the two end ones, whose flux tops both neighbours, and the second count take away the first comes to -4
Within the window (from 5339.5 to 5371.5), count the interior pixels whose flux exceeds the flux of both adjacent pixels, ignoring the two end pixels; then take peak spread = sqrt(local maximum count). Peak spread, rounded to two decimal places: 3.16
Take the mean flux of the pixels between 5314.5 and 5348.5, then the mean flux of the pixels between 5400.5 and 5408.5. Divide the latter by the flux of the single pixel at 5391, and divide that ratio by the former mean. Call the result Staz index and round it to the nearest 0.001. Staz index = 0.032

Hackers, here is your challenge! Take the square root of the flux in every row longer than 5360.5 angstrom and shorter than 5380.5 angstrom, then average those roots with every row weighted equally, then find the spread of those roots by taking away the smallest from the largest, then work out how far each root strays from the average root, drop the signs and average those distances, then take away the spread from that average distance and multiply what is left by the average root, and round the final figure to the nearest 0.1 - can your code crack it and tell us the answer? -3.1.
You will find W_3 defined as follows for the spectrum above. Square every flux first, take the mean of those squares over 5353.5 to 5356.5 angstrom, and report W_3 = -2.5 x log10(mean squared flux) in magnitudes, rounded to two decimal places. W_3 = -7.29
